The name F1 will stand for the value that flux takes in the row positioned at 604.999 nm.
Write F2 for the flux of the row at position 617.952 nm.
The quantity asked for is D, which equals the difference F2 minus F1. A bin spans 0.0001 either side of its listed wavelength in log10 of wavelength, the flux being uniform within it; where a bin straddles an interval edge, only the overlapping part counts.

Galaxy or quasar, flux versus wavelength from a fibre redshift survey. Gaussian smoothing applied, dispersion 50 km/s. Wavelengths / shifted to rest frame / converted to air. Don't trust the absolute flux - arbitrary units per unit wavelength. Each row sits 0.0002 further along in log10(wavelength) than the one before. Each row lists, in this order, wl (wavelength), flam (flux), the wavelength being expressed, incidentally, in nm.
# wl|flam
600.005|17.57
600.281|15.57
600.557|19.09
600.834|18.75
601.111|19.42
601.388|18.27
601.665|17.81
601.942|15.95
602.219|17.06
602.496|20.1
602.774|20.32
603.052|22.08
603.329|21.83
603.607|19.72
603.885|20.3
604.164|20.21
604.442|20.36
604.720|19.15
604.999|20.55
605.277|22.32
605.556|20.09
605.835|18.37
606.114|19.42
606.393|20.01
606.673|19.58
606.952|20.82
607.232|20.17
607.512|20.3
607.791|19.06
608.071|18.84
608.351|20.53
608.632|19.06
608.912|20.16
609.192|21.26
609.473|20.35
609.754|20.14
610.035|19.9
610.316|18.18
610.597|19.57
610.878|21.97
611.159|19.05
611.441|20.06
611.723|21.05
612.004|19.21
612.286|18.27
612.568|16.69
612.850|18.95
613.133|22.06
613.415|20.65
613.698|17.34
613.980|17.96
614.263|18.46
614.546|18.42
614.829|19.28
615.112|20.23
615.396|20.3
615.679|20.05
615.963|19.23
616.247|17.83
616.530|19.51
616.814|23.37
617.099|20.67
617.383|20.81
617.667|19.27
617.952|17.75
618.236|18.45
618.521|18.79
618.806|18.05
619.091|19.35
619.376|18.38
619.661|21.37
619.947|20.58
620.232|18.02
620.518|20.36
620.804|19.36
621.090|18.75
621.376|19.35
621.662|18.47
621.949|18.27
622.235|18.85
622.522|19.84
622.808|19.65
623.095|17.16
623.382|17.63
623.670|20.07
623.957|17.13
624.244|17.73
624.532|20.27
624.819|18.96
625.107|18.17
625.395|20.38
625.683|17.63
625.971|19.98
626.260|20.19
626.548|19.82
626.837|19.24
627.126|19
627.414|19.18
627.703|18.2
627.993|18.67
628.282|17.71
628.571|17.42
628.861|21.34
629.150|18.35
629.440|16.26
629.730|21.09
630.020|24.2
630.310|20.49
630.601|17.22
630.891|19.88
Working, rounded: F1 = 20.55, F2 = 17.75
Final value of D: -2.8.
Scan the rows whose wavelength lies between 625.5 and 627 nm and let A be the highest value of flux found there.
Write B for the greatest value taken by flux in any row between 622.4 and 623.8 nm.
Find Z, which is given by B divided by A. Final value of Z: 0.99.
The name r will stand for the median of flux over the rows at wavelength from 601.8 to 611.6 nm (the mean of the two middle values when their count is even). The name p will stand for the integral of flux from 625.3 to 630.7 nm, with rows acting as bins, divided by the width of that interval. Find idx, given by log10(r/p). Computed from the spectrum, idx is 0.018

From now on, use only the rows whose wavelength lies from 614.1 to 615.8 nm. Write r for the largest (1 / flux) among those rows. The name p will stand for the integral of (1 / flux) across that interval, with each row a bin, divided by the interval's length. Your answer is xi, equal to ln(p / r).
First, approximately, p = 0.0515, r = 0.054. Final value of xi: -0.05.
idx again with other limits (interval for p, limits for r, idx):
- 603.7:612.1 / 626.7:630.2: -0.026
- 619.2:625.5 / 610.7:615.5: 0.004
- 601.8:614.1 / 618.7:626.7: -0.013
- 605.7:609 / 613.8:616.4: -0.010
